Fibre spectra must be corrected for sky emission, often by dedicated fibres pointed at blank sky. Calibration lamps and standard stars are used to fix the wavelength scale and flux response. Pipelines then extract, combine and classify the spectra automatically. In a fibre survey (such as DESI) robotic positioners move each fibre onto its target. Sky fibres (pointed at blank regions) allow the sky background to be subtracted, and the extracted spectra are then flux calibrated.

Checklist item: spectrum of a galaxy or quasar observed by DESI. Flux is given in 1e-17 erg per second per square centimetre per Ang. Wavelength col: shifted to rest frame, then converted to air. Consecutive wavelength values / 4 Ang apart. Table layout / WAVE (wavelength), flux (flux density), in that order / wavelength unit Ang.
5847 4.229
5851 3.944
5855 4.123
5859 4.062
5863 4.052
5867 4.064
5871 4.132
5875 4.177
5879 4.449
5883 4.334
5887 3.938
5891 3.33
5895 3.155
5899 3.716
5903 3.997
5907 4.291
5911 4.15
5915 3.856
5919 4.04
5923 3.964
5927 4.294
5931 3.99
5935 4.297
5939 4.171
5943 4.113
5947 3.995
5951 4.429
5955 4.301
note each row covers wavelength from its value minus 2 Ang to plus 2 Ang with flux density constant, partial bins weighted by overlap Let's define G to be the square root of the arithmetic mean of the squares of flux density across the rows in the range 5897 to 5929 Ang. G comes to 4.04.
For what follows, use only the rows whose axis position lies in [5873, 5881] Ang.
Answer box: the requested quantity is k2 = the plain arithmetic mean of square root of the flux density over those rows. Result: 2.077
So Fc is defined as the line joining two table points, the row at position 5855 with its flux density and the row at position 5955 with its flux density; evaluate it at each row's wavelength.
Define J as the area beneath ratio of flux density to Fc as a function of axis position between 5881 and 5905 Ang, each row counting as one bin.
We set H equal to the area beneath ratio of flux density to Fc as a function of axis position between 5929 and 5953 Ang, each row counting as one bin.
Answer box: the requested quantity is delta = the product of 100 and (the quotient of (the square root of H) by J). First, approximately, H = 23.4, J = 21.5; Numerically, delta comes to 22.5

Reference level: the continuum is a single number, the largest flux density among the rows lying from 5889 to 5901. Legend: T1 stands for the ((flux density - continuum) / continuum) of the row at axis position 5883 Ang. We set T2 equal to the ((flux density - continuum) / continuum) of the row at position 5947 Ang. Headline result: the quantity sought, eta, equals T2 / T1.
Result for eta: 0.5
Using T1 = 0.166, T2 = 0.08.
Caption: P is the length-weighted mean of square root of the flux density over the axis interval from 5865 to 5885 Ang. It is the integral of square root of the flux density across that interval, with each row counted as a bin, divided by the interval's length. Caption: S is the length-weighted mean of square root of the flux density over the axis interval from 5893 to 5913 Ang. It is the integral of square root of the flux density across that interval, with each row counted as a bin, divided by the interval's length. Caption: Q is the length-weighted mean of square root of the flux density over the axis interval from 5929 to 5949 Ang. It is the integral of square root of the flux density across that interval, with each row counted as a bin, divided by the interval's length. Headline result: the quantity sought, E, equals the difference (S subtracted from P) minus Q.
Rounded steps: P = 2.06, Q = 2.03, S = 1.96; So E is -1.93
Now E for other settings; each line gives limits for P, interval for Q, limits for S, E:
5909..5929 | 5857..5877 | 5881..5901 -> -1.93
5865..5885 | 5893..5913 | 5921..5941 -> -1.94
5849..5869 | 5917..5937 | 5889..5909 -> -1.94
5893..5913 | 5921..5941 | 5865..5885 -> -2.13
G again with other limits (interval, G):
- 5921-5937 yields 4.14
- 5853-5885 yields 4.18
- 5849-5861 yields 4.04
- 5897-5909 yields 4.01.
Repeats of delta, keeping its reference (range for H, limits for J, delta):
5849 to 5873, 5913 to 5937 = 21.1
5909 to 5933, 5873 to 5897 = 21.4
